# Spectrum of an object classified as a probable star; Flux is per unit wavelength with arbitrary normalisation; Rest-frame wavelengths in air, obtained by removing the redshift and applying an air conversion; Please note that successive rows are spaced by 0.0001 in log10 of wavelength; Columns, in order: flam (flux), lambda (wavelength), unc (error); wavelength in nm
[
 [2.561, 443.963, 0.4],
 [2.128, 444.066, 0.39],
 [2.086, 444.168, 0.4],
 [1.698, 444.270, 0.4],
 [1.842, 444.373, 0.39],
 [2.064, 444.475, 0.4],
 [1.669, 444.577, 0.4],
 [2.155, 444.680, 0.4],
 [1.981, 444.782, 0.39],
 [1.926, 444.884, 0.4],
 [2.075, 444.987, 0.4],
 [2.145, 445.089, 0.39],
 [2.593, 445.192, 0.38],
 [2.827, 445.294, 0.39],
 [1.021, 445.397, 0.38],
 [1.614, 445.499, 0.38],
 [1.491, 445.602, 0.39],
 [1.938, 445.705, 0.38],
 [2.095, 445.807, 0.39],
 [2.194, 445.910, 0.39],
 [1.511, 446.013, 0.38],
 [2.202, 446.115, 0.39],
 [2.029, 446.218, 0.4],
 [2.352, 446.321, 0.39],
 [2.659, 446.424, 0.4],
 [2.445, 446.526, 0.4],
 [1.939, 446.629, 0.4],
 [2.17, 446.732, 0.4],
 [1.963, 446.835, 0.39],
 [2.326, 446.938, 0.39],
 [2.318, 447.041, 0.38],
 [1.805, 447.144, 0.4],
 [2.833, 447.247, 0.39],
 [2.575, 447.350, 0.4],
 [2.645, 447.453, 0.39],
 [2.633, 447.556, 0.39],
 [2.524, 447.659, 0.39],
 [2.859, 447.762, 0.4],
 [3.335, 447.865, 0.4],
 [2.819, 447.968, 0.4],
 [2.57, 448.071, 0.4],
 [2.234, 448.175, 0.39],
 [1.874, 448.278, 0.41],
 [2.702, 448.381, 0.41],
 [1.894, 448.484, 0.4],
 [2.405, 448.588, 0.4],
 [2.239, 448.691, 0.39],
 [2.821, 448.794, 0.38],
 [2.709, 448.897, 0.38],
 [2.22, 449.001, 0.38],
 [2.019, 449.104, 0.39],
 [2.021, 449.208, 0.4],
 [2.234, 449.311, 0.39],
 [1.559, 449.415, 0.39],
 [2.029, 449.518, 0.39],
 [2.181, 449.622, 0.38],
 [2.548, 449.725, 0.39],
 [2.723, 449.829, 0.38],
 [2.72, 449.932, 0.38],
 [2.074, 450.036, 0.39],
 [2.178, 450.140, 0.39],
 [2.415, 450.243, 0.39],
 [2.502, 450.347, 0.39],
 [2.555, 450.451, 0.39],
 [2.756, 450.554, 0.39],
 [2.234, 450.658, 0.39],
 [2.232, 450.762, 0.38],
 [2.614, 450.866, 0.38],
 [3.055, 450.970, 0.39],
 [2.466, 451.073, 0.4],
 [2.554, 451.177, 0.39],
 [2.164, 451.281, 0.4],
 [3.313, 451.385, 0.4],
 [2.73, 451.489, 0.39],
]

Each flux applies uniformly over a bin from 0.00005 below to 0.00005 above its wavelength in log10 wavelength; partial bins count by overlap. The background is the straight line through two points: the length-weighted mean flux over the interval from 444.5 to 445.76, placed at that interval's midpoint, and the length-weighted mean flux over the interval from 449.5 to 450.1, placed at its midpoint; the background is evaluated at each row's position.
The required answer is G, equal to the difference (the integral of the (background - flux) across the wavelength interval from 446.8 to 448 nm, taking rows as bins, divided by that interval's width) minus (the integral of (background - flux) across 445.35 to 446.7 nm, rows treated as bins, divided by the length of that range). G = -0.5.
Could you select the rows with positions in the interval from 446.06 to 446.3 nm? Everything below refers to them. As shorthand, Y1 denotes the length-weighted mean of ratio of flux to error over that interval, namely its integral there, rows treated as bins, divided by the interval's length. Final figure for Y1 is 5.42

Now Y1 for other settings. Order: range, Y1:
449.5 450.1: 6.22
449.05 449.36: 5.32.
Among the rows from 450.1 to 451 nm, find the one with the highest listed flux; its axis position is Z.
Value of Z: 450.970 nm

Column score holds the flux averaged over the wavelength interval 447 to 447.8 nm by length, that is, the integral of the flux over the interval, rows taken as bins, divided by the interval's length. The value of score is 2.52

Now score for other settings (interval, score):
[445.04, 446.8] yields 2.07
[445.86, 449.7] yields 2.32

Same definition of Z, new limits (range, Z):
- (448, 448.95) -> 448.794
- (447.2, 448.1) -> 447.865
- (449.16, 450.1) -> 449.829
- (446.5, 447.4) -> 447.247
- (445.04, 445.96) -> 445.294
